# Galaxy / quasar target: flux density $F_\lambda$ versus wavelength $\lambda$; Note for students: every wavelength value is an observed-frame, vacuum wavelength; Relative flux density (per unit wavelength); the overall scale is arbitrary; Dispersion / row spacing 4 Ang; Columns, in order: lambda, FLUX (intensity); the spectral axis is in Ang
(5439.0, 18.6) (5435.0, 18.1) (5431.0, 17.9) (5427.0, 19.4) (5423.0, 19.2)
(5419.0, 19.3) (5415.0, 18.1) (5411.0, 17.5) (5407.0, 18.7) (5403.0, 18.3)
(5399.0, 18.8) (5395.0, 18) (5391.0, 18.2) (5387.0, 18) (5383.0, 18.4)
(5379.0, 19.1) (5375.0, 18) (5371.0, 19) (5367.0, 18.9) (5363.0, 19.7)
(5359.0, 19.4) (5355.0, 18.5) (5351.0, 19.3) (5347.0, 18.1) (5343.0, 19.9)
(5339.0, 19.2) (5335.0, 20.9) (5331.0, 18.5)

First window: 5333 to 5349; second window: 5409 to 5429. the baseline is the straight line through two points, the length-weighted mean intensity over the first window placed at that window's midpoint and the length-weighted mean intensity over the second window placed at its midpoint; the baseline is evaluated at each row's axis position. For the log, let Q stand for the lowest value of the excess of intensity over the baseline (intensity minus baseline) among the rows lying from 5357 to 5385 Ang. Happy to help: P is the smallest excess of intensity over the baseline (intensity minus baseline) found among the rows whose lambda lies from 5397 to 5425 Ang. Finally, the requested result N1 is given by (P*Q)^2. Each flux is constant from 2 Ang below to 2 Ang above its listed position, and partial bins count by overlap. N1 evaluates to 2.24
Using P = -1.28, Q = -1.17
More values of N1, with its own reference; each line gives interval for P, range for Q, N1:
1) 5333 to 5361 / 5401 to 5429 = 3.06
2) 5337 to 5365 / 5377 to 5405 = 2.00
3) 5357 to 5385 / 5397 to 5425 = 2.24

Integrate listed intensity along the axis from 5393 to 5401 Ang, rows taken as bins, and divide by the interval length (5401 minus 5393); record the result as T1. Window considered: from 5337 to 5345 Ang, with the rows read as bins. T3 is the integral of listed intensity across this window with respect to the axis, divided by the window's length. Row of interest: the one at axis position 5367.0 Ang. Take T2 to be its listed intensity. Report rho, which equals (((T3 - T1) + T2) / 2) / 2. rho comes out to 5.01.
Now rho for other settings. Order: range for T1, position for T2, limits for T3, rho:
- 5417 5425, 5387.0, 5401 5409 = 4.31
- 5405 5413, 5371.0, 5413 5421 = 4.90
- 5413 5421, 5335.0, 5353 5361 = 5.29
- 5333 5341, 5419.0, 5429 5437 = 4.31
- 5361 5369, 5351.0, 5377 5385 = 4.69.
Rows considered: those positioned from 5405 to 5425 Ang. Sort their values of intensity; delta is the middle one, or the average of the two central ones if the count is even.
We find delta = 18.7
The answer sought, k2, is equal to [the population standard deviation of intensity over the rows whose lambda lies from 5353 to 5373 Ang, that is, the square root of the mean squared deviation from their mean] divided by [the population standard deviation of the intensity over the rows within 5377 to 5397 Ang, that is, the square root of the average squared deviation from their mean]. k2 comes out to 1.02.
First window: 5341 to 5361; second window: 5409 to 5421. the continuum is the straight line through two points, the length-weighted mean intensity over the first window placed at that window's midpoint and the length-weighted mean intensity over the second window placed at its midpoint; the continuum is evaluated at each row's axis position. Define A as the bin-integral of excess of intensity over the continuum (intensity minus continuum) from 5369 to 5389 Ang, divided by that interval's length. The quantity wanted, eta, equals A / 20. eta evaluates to -0.011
